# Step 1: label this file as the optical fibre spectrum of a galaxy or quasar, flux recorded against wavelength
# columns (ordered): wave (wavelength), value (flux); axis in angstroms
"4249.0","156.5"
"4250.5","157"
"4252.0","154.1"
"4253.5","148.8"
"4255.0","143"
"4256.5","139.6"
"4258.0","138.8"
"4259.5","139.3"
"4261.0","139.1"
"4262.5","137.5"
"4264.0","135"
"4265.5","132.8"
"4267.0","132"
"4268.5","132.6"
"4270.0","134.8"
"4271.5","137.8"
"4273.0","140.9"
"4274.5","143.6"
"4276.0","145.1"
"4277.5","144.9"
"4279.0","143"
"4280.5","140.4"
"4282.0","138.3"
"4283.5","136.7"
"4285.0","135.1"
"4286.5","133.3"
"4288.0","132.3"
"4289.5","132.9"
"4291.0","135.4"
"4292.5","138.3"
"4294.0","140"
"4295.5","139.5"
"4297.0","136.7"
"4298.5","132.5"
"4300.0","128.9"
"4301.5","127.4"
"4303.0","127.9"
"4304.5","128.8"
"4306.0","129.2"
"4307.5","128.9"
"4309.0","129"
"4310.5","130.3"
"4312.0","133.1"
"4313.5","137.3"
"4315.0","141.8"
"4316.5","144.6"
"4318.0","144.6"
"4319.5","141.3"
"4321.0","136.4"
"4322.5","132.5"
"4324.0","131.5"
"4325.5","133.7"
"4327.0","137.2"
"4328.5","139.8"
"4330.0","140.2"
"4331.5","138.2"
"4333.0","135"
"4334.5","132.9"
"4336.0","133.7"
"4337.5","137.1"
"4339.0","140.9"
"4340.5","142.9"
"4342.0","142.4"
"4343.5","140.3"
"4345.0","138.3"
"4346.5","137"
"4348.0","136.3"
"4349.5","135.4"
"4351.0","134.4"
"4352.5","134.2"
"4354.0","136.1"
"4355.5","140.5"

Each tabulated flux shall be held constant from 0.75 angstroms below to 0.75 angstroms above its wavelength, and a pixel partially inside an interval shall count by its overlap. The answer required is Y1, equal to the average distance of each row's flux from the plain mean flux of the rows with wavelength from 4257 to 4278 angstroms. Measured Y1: 3.5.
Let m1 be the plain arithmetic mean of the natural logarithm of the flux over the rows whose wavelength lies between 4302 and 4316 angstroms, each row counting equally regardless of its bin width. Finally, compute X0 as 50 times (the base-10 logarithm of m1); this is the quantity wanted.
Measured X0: 34.4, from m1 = 4.881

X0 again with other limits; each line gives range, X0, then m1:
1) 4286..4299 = 34.6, 4.910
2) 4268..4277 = 34.7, 4.935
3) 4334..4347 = 34.6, 4.930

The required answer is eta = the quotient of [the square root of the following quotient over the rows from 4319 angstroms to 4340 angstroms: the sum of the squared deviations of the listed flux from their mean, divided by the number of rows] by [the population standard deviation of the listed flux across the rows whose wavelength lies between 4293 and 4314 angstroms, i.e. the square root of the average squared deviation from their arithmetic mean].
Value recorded 0.7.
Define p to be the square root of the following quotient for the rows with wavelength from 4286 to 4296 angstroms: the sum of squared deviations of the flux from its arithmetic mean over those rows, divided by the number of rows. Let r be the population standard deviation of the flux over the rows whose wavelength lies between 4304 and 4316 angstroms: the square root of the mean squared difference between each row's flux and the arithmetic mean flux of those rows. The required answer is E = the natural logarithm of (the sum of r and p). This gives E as 2.02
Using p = 3.0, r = 4.5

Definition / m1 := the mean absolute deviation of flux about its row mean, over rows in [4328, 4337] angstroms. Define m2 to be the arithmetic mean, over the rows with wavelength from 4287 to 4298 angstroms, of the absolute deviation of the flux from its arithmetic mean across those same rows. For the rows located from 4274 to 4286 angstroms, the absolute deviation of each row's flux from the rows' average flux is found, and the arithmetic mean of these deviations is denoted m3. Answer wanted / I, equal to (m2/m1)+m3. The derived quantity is 4.2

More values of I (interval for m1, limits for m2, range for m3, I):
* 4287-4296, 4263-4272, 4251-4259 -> 5.9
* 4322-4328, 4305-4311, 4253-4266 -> 3.3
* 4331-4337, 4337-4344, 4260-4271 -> 3.0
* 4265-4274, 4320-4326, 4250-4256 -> 5.4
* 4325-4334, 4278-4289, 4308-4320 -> 6.8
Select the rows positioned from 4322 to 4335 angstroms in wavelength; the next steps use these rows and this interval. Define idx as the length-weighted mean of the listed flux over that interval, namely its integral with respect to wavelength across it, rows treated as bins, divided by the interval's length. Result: 136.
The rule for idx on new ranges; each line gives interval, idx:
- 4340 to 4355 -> 138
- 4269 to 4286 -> 140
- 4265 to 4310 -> 135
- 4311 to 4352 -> 138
